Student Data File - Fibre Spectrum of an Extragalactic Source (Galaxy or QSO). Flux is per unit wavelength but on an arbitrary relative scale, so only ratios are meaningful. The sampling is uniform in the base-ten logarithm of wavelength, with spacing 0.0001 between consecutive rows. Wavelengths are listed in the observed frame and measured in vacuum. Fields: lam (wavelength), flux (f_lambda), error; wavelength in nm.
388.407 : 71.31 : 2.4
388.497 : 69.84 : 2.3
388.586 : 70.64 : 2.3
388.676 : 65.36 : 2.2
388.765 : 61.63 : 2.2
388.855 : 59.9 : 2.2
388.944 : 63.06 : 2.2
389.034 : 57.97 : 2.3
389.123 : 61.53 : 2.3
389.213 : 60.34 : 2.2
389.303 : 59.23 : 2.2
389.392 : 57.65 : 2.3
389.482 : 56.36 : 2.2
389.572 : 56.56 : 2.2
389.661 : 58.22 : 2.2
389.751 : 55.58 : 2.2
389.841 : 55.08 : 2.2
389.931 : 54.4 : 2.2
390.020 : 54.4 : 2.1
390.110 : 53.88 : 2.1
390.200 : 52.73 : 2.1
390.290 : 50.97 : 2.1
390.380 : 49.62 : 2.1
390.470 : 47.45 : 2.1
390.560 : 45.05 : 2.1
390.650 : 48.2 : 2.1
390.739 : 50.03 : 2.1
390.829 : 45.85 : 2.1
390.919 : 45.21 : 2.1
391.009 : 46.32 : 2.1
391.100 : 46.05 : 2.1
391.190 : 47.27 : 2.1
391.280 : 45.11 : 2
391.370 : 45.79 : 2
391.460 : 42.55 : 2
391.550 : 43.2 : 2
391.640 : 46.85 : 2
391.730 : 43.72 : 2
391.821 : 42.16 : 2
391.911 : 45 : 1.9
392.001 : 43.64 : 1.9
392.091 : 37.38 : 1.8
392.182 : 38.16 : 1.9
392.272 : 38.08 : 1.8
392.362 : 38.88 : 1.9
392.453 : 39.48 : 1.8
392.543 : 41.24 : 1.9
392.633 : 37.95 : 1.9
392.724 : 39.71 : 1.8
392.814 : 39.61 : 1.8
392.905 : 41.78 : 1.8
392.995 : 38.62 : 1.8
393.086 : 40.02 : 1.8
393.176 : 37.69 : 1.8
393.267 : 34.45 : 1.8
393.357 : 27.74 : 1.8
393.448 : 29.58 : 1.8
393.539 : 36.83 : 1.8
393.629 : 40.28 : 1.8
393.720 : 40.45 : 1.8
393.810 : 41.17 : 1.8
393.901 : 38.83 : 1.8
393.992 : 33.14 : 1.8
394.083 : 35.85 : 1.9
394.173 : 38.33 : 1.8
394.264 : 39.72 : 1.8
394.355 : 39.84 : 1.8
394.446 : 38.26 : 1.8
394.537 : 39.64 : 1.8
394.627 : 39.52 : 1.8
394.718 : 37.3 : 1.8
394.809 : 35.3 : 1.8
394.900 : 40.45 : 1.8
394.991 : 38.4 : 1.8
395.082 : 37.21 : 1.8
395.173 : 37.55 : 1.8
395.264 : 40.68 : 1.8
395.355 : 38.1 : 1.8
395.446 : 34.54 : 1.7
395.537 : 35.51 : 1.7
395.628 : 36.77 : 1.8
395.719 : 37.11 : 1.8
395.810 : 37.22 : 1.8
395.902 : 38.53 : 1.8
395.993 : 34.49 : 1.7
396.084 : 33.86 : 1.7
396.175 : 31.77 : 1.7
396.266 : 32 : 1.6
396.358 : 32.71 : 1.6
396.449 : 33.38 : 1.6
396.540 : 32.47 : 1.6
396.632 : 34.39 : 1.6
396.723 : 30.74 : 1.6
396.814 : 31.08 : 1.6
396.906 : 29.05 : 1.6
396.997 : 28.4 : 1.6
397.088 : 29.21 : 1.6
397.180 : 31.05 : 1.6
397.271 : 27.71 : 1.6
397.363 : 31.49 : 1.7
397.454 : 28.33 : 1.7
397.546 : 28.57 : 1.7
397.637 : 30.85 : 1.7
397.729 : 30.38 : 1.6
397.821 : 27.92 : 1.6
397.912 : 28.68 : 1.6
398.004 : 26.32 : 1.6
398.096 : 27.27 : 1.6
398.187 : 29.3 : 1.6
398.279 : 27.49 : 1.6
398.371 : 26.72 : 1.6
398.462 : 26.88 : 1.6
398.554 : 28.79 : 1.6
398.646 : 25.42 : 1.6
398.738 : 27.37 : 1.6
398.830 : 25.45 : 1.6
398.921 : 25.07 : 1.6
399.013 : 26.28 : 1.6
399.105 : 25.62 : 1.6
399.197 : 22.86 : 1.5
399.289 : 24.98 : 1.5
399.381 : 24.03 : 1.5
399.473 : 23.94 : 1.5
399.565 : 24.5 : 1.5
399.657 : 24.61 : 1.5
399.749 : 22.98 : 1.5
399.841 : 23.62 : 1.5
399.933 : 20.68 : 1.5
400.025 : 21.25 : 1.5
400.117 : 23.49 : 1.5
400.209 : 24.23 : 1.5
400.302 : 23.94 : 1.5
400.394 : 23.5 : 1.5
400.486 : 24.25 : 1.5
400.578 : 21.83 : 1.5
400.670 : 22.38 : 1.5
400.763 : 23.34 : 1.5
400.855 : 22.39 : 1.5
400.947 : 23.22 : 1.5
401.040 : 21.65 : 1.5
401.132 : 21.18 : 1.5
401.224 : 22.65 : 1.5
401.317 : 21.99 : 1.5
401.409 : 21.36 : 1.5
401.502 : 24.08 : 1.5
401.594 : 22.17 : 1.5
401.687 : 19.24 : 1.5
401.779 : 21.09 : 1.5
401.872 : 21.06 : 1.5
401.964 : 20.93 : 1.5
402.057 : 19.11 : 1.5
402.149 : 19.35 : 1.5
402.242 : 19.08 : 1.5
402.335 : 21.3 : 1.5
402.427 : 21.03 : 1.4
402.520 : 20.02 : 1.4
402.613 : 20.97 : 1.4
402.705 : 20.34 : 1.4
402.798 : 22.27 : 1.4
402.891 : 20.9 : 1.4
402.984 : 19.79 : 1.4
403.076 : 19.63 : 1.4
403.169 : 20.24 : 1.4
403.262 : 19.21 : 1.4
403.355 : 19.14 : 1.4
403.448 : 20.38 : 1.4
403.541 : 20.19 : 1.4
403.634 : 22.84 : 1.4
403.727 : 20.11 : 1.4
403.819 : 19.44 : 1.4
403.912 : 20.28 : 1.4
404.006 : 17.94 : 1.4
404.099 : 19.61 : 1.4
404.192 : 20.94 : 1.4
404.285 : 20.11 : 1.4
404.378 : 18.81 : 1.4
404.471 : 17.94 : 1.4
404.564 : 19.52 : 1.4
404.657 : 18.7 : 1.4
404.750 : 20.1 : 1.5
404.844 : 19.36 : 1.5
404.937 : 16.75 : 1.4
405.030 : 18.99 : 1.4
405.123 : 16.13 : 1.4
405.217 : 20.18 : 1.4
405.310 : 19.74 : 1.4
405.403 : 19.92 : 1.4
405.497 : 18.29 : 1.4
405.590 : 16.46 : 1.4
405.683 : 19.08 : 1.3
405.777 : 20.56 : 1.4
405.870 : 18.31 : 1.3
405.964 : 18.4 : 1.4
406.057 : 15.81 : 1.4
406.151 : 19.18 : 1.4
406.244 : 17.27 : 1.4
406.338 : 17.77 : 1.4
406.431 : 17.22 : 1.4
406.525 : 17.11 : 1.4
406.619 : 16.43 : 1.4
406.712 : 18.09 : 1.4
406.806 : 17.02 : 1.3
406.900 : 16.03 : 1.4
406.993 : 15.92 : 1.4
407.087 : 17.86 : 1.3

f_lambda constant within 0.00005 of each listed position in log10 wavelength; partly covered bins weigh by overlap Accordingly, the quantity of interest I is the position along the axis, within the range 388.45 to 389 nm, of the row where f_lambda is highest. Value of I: 388.586 nm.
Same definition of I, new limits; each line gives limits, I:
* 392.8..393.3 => 392.905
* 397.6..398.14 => 397.637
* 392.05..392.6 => 392.543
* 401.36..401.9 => 401.502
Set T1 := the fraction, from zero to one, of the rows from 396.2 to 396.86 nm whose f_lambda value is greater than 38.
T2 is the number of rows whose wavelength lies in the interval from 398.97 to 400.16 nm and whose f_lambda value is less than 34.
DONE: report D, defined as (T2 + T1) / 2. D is 6.5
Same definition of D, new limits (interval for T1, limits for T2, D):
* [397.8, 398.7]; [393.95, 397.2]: 6.5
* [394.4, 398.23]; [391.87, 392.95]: 0.1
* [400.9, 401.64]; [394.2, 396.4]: 2.0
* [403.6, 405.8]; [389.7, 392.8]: 0.0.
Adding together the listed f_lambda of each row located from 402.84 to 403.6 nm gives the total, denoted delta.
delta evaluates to 159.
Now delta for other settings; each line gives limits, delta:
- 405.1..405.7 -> 130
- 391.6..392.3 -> 335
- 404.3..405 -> 131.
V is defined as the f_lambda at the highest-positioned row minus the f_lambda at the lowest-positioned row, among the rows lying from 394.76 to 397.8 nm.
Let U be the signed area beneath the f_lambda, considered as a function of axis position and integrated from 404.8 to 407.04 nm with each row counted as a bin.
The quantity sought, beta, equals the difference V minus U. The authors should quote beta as -45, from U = 40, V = -5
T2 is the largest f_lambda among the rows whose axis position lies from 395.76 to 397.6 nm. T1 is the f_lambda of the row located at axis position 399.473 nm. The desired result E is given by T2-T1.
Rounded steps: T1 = 23.94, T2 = 38.53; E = 15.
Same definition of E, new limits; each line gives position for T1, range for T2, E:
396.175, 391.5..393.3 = 15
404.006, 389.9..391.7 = 36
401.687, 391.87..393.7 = 26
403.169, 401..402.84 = 4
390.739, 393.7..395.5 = -9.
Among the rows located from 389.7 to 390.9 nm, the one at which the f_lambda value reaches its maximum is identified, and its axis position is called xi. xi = 389.751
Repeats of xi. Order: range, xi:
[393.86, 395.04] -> 394.900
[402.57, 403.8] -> 403.634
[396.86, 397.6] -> 397.363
